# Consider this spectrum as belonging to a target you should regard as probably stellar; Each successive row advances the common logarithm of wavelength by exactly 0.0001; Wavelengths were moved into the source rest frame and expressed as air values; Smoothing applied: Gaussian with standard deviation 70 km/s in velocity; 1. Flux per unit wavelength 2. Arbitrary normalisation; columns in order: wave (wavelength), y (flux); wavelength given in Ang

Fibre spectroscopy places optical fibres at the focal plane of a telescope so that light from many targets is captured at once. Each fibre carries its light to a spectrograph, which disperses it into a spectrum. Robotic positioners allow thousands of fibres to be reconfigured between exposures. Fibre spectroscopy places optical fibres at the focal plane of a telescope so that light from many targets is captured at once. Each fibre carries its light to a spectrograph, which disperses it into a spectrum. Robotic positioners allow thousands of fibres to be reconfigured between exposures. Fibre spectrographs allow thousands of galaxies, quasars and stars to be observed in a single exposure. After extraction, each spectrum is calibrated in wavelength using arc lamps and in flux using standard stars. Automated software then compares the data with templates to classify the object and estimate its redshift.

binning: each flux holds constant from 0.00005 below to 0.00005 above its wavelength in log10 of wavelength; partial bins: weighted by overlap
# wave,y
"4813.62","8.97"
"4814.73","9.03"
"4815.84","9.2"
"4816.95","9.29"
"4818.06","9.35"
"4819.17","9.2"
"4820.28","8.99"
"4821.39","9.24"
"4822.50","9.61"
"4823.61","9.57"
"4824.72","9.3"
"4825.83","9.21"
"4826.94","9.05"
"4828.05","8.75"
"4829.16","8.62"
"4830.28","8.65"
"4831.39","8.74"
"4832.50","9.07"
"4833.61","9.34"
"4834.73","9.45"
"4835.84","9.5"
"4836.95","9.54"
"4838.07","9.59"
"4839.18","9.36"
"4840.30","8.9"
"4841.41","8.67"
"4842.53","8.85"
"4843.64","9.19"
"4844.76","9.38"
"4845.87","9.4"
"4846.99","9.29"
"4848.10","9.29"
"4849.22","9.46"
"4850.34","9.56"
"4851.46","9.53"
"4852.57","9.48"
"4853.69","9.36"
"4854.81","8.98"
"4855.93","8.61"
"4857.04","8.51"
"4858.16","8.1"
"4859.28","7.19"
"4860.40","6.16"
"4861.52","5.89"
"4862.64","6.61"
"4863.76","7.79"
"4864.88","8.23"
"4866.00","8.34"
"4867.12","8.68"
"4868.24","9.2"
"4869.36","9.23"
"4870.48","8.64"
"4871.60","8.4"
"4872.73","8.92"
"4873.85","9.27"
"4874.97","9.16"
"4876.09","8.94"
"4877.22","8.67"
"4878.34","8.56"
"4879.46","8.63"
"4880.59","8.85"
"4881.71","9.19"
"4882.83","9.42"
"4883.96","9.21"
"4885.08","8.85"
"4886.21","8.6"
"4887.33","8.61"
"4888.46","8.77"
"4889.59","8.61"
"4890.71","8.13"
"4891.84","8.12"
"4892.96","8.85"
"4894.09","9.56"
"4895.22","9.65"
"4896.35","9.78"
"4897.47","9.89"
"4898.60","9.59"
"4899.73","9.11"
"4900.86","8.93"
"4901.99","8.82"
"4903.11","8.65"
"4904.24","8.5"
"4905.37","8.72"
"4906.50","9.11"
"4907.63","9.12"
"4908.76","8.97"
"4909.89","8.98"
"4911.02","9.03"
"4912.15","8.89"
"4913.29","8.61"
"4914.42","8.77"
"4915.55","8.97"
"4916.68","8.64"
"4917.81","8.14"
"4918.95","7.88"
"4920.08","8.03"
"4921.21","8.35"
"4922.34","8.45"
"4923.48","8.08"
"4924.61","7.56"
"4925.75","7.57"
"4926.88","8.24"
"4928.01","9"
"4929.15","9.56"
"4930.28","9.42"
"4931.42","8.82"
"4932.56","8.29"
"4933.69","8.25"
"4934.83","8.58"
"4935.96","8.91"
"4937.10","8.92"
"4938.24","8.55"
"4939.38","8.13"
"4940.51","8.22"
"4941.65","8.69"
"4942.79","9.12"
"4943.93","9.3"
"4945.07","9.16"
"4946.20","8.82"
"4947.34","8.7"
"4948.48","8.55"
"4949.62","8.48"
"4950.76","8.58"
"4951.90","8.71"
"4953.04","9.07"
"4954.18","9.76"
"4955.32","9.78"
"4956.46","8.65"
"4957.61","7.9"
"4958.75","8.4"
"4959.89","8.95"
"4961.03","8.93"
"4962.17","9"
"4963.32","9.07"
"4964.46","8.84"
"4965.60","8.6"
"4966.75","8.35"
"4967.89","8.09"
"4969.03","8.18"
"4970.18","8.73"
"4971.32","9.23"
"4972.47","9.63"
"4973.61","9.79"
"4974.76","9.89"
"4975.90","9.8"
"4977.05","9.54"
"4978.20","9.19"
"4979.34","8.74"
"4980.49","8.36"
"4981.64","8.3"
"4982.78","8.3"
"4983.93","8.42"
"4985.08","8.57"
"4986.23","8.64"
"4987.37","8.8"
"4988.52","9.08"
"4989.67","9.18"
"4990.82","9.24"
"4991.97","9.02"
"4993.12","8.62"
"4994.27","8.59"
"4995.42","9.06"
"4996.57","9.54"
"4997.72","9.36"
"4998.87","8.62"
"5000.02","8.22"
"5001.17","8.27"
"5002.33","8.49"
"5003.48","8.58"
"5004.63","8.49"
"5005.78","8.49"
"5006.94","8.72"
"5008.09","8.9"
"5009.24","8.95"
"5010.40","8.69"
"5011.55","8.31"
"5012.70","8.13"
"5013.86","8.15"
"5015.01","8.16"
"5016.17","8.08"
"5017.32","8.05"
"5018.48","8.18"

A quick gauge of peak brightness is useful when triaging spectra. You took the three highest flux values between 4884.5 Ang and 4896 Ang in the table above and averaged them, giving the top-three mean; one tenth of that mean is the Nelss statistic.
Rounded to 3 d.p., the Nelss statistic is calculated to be 0.935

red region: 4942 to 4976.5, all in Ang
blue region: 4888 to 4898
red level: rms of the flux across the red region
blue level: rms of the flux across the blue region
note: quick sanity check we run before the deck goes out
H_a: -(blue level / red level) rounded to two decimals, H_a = -1.01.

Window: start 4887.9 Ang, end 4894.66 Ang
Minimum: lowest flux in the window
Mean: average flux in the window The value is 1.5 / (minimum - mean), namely -2.7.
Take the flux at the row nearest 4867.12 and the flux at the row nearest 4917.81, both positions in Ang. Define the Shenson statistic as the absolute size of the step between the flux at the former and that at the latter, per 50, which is 0.011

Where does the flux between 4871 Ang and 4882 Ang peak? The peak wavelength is 4873.85 Ang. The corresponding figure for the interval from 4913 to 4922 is 4915.55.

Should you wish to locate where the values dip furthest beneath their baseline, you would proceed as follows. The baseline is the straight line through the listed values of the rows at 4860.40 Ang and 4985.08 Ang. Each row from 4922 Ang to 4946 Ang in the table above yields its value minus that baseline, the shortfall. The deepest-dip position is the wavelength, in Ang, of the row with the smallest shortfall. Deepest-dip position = 4925.75 Ang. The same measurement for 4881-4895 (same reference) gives 4891.84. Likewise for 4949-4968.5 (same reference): 4967.89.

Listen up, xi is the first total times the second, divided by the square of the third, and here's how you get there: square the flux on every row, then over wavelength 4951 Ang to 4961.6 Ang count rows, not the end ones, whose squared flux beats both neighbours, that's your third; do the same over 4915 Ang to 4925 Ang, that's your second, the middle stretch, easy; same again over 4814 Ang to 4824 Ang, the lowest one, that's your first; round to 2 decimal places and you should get 0.50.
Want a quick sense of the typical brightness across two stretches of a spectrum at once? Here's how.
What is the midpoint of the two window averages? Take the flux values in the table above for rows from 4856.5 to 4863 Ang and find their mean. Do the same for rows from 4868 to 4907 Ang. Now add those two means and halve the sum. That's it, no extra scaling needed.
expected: 8.0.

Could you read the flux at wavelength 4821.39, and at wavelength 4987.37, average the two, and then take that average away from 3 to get -6.02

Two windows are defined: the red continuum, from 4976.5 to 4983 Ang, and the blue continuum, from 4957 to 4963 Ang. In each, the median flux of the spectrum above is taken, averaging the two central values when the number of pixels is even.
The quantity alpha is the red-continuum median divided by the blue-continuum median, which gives 0.96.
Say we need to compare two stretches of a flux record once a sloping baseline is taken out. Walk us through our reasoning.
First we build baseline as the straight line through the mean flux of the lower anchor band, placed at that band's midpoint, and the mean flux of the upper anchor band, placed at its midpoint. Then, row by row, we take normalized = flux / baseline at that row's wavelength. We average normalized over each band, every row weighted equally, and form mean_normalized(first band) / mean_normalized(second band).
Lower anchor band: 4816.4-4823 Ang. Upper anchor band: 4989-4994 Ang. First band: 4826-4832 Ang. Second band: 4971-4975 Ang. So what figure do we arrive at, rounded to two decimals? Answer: 0.89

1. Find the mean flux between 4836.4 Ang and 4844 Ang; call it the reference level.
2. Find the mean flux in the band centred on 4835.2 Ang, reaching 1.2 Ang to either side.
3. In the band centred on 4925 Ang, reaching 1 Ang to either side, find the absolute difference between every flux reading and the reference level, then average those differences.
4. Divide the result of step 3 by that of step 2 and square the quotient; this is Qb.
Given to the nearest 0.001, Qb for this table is 0.028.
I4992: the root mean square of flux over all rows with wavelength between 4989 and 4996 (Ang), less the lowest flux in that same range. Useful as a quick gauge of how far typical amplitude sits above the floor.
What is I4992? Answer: 0.37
